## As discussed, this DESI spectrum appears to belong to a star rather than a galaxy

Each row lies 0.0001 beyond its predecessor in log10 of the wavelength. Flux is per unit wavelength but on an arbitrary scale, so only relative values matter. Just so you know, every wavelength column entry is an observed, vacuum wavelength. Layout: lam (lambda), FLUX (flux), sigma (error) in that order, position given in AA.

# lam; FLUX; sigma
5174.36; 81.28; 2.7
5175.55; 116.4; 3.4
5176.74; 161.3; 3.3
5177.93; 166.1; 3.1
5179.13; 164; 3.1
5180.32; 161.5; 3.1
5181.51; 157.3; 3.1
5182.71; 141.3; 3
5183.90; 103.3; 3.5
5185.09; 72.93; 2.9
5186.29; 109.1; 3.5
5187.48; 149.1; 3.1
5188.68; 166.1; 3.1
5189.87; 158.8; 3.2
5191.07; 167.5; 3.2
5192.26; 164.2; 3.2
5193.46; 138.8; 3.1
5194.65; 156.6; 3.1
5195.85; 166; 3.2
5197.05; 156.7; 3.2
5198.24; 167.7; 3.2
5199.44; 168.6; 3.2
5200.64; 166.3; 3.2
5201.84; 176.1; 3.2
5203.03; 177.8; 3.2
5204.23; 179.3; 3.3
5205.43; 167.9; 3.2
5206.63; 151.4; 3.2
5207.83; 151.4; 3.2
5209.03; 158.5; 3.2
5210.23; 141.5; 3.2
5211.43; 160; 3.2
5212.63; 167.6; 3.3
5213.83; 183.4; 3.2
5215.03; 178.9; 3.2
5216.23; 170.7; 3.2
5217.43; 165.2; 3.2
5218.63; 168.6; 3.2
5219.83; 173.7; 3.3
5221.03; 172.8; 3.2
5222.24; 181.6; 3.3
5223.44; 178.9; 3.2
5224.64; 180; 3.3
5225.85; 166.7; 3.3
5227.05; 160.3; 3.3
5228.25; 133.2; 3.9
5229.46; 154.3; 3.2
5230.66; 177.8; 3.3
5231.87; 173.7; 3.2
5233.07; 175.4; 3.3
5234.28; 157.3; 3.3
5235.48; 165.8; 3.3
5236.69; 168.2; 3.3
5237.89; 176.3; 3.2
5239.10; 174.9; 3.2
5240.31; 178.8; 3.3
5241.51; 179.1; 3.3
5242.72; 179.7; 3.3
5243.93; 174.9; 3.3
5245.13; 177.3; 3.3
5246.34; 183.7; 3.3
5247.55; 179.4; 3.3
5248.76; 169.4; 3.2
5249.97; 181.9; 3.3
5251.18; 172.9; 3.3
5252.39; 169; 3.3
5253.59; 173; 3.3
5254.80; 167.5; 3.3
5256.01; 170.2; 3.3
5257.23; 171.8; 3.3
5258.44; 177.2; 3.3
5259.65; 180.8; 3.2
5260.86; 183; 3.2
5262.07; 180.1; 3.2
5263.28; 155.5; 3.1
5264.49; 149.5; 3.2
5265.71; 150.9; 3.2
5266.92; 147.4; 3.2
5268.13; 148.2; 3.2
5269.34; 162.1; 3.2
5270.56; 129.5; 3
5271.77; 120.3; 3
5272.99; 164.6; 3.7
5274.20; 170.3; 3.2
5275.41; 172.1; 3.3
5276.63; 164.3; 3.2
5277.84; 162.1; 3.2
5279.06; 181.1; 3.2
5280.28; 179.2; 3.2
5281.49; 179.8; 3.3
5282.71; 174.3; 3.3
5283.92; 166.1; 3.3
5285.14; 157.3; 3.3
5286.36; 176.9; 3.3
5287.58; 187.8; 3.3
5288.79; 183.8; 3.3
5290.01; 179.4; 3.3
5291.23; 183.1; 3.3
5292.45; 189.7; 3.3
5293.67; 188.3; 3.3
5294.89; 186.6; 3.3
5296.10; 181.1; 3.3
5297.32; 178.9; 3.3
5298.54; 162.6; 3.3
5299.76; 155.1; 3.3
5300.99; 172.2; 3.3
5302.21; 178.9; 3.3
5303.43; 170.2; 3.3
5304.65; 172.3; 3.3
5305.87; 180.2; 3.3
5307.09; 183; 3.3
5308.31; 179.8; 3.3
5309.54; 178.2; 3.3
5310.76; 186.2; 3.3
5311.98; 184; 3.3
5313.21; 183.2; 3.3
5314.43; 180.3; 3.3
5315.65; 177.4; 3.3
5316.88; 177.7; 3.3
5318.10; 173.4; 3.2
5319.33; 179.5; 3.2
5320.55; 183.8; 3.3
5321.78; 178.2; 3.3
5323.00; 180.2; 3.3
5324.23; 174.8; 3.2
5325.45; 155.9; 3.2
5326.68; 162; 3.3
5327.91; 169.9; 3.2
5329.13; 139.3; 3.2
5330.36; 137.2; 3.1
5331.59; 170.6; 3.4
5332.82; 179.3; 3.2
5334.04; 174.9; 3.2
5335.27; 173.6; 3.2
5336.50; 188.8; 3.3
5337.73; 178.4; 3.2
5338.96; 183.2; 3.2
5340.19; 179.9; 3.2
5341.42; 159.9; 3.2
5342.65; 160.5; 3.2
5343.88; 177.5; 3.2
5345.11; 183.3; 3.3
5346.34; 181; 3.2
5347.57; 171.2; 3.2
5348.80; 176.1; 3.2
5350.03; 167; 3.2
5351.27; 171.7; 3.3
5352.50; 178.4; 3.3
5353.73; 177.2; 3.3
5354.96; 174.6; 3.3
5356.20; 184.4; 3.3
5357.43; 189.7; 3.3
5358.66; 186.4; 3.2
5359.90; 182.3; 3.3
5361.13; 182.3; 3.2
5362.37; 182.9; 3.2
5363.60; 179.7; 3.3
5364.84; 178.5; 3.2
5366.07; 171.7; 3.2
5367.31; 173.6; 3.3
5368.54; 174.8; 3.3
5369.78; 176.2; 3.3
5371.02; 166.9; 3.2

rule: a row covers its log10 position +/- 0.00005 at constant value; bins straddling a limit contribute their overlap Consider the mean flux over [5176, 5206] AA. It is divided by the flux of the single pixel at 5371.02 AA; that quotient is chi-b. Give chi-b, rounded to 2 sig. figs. 0.93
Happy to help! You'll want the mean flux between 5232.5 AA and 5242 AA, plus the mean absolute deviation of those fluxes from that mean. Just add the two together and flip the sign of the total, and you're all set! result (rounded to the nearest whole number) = -178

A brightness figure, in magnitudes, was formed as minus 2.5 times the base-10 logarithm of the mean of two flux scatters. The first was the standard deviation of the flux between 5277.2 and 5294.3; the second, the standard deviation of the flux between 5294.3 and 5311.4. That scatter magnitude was -2.4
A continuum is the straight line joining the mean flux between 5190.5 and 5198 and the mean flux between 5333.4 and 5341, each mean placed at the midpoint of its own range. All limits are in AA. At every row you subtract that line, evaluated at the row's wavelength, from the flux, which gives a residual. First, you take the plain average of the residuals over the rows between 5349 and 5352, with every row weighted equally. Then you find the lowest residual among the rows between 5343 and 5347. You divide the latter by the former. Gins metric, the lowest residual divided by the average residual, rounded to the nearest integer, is 0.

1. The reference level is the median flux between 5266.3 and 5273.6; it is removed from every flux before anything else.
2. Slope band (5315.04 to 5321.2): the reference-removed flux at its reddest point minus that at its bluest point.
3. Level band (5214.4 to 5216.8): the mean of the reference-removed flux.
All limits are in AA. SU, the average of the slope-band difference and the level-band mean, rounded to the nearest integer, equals 17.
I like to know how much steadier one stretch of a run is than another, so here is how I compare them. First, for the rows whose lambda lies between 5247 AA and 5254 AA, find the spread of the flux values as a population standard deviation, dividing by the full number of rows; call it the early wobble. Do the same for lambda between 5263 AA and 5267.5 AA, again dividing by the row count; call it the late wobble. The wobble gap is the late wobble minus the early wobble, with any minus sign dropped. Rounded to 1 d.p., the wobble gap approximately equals 1.8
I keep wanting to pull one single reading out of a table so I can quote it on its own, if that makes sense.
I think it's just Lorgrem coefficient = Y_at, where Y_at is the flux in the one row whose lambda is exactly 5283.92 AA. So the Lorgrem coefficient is 166.1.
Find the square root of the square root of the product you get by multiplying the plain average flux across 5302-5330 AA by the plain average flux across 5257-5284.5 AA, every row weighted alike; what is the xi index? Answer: 13.0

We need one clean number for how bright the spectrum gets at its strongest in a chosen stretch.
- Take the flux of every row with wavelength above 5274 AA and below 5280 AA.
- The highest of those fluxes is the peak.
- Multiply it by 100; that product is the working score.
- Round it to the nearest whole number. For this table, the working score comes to 18110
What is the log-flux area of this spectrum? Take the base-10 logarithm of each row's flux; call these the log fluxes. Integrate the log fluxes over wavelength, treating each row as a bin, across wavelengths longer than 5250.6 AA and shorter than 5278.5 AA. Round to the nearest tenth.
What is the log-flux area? 61.6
